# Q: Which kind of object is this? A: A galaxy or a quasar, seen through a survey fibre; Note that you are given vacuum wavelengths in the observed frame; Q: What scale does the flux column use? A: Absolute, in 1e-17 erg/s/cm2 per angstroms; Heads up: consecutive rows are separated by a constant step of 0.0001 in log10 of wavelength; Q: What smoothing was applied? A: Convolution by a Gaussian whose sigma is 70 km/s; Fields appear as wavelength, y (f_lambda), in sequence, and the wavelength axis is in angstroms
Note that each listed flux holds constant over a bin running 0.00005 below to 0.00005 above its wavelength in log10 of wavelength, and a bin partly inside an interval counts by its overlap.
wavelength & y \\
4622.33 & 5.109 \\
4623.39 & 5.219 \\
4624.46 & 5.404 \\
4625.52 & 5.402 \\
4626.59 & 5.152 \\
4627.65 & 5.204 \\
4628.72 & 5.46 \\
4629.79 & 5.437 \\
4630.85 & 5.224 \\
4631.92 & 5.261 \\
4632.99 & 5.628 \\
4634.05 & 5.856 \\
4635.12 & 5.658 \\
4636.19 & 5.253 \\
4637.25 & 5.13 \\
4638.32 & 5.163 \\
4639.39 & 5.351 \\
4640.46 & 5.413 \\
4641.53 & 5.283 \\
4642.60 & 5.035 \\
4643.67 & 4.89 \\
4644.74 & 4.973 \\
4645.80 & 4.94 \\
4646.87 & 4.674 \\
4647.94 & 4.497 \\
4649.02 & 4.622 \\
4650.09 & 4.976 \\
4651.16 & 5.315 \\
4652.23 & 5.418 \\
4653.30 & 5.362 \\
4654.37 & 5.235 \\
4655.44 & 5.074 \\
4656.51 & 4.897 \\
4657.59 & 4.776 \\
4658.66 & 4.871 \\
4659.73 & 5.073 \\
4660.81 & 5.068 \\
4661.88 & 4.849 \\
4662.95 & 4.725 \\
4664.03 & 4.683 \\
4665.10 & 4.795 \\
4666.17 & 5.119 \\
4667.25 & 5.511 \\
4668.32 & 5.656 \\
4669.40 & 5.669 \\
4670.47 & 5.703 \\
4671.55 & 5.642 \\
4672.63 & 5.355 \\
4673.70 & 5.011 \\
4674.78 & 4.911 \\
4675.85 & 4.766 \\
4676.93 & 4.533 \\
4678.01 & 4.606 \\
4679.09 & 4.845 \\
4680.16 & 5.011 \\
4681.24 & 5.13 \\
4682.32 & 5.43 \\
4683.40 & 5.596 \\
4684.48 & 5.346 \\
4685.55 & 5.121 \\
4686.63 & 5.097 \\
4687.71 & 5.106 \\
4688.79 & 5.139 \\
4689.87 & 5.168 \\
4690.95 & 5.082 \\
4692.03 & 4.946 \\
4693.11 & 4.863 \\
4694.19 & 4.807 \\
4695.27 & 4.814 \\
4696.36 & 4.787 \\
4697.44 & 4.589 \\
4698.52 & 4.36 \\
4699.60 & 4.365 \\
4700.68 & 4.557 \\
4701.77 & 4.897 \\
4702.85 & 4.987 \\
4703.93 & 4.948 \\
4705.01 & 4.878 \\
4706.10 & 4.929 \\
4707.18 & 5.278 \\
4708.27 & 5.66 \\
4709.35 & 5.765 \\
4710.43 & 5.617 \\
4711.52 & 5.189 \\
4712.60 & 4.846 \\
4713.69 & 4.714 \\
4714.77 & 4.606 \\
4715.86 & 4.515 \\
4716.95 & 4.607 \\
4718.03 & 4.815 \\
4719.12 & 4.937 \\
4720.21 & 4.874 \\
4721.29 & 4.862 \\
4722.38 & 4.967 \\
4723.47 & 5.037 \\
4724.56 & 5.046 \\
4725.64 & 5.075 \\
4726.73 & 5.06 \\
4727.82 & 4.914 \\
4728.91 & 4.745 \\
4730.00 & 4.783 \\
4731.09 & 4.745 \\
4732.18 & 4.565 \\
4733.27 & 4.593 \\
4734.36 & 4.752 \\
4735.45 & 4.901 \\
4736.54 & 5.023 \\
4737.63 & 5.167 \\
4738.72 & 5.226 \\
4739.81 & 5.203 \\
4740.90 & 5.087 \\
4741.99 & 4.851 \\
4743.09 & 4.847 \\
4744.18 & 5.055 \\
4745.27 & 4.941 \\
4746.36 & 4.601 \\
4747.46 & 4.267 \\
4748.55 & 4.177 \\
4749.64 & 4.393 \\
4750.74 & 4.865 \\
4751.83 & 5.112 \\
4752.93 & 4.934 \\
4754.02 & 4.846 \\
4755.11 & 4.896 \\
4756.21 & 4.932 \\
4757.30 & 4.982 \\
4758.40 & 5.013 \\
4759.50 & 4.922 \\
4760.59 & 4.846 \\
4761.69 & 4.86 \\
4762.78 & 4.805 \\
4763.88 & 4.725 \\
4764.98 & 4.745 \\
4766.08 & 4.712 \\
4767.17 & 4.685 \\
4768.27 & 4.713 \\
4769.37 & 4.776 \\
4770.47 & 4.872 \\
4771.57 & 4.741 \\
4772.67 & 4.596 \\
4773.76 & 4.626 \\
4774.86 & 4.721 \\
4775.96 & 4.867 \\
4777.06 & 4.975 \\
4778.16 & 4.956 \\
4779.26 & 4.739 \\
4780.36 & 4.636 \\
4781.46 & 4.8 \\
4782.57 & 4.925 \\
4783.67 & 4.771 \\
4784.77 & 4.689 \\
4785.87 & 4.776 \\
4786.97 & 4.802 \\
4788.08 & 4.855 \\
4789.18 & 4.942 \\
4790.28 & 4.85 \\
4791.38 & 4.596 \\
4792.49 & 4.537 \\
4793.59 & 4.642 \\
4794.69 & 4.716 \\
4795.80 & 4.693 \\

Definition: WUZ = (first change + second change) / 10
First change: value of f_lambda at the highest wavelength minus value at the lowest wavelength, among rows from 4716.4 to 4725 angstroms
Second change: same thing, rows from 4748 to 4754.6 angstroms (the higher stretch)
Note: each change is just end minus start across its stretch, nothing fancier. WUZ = 0.11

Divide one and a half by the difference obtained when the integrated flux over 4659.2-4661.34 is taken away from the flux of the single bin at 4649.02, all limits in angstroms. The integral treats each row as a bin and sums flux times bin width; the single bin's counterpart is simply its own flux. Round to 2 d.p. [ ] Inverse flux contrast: -0.24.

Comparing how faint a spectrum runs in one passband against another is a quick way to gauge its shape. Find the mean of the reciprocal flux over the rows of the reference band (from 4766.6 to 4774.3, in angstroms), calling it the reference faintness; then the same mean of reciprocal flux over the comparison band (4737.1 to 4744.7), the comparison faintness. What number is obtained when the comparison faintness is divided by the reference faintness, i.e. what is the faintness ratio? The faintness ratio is 0.93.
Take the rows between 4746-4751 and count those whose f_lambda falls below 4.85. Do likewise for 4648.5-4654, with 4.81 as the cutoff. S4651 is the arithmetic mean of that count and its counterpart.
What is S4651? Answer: 2.5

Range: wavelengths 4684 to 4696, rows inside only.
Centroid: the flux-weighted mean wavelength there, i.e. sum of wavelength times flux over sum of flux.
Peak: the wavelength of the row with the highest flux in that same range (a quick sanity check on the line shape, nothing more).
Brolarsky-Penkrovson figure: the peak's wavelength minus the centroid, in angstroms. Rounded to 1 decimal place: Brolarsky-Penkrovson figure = -5.3 angstroms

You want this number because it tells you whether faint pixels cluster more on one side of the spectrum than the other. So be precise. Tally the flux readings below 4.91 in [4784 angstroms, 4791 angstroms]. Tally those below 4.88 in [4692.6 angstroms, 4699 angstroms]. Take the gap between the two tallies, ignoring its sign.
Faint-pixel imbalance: 1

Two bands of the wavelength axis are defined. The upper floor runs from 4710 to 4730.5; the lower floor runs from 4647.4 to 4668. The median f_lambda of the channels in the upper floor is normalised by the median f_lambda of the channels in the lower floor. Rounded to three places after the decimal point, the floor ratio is 0.980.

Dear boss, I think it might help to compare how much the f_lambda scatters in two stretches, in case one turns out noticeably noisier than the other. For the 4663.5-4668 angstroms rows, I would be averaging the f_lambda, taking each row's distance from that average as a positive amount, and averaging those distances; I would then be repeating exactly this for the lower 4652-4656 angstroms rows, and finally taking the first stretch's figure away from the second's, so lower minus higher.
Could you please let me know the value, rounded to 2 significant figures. -0.17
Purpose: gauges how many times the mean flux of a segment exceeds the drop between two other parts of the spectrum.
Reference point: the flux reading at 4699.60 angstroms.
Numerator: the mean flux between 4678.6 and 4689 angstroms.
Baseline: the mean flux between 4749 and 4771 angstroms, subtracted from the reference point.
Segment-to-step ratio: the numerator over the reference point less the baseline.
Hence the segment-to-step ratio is -11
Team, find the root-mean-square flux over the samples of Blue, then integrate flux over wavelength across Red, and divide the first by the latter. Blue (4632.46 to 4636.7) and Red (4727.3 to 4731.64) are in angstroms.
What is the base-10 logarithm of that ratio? -0.57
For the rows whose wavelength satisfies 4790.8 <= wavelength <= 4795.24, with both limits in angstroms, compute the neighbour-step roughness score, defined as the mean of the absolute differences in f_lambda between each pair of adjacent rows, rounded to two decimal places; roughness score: 0.08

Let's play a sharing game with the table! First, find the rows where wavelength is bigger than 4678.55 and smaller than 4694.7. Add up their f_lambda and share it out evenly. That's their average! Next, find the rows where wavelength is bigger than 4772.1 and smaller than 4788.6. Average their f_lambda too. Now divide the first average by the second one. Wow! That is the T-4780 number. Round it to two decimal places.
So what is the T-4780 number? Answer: 1.07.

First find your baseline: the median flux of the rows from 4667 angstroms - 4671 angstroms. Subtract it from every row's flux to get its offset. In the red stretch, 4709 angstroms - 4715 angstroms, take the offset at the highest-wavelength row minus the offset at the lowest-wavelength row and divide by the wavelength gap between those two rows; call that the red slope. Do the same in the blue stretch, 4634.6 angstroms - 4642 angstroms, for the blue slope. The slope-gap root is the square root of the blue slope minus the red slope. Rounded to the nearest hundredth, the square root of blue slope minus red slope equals 0.39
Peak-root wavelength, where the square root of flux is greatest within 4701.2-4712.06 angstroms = 4709.35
